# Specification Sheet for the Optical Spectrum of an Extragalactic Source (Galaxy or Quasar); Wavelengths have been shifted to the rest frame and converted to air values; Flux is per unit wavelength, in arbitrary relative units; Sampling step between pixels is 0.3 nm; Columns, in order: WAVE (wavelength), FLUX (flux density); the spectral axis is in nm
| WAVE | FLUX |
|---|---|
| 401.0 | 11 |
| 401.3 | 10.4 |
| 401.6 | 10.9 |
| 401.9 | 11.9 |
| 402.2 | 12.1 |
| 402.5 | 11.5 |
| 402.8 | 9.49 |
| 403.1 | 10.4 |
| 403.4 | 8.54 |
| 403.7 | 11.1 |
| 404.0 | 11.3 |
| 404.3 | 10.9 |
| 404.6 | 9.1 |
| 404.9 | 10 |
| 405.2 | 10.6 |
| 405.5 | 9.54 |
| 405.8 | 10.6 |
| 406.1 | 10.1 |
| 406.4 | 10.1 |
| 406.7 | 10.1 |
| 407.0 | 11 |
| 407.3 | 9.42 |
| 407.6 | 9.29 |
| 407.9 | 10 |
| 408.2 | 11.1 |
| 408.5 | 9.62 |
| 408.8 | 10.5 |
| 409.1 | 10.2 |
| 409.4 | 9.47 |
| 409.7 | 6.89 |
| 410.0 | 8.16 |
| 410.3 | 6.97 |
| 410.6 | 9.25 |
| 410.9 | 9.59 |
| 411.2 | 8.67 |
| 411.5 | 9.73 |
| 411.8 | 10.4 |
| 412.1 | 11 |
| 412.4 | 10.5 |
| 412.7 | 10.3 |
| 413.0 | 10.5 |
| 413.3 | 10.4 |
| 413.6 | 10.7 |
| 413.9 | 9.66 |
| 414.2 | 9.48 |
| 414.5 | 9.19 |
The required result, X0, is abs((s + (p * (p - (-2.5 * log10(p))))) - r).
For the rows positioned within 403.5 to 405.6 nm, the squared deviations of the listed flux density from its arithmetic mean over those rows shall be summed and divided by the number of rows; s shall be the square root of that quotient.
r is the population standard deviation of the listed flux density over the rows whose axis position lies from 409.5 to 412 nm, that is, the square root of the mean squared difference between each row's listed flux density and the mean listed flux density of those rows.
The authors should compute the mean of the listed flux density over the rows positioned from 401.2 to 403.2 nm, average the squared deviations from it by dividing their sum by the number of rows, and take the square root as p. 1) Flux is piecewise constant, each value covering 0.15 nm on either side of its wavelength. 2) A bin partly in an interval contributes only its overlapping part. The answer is 0.2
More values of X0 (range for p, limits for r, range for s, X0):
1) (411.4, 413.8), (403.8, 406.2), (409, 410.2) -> 0.3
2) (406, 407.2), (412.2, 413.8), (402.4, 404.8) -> 0.7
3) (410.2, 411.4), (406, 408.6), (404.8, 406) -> 0.9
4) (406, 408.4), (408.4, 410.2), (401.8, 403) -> 0.2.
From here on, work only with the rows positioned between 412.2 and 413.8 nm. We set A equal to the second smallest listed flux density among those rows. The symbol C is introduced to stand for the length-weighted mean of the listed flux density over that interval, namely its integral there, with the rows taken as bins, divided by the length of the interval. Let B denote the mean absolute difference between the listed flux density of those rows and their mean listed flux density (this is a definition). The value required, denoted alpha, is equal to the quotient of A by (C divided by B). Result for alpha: 0.1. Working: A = 10.4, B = 0.1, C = 10.5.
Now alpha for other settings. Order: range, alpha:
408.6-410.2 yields 1.1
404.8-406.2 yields 0.3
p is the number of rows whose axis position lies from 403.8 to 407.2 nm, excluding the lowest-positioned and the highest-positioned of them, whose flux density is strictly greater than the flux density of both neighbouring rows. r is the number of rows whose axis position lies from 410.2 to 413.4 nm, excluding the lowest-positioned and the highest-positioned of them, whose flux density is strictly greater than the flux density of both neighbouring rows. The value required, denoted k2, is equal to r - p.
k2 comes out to 1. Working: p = 2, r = 3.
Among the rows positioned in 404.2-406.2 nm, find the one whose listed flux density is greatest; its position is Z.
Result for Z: 404.3 nm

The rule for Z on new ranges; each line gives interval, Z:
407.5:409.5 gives 408.2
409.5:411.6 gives 411.5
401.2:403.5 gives 402.2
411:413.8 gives 412.1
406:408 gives 407.0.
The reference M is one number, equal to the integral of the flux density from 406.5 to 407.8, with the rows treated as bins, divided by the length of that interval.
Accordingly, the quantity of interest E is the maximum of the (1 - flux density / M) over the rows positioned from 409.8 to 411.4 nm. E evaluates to 0.300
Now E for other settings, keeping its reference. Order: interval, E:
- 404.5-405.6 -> 0.086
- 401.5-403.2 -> 0.047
